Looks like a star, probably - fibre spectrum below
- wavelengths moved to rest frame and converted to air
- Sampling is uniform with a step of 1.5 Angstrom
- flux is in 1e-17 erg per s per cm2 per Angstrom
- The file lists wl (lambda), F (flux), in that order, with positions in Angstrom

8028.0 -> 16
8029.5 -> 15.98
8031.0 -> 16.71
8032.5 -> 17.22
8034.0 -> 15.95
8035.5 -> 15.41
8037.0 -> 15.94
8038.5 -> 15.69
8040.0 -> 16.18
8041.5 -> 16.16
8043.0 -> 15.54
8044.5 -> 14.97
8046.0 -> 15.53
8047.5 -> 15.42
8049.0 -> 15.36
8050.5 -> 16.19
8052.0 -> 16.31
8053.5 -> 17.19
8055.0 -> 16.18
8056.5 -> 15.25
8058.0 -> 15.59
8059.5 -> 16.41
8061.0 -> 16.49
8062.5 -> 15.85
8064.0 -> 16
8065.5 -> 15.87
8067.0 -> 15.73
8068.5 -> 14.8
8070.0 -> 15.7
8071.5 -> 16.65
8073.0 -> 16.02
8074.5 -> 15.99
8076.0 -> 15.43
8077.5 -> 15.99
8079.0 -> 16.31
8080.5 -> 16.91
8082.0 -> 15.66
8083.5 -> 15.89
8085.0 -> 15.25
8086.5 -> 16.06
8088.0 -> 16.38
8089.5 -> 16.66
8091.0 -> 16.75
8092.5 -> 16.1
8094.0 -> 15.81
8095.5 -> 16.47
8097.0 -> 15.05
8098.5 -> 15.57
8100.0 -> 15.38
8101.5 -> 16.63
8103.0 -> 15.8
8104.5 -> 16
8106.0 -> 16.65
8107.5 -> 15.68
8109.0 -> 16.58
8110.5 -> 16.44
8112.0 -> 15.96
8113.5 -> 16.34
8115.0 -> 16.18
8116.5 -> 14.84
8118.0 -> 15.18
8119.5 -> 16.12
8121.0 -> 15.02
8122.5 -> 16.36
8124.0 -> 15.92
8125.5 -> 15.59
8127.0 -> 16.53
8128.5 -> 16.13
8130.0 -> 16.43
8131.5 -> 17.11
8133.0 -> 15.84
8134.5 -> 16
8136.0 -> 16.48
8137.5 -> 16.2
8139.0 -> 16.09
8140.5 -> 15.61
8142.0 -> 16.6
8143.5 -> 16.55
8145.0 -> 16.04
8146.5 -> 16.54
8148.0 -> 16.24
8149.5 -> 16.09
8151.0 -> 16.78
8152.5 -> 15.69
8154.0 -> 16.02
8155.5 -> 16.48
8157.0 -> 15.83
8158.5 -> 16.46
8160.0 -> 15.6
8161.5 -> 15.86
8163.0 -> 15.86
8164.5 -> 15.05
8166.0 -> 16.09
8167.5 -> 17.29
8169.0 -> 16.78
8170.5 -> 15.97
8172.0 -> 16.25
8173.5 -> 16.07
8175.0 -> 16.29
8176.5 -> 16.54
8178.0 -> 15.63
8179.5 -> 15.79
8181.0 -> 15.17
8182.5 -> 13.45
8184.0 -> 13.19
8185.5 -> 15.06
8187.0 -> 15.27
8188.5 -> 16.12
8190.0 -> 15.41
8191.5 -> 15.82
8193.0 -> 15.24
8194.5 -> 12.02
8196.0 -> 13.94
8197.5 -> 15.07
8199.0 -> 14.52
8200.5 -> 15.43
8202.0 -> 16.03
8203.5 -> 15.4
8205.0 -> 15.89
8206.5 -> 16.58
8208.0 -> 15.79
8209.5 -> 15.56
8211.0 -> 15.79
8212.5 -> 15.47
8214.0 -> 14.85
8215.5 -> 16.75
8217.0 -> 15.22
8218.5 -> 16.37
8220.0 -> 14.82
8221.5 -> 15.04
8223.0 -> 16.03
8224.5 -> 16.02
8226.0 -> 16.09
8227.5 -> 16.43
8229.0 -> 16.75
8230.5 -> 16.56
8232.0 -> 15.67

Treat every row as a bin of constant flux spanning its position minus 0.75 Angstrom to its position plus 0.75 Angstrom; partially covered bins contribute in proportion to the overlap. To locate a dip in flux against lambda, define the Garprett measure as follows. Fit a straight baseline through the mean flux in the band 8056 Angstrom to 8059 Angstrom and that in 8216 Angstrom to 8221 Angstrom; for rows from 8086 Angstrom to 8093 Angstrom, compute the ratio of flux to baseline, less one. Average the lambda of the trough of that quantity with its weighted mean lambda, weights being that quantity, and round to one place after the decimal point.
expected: 8088.1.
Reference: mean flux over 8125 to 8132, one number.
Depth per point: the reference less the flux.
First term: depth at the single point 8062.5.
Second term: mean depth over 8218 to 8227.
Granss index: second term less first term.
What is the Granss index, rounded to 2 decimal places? 0.12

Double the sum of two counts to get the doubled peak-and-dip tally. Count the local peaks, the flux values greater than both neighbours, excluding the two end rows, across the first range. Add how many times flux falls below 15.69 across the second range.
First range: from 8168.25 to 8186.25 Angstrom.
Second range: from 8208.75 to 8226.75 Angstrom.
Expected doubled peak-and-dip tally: 18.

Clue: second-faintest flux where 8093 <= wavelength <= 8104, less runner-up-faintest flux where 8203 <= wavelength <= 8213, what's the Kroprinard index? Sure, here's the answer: -0.09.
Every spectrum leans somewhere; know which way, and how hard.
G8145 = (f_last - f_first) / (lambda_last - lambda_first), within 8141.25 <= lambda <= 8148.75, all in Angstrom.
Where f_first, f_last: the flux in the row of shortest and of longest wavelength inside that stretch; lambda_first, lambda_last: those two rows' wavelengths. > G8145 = -0.06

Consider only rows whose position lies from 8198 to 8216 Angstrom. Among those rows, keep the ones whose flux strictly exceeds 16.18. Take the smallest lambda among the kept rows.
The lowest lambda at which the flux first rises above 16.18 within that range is 8206.5 Angstrom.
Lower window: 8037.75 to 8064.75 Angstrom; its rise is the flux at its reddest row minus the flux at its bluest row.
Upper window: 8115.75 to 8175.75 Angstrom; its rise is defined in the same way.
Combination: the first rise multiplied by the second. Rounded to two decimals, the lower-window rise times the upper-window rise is 0.45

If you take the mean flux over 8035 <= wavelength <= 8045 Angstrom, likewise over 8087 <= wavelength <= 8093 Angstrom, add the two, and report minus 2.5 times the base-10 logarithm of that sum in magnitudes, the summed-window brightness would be -3.77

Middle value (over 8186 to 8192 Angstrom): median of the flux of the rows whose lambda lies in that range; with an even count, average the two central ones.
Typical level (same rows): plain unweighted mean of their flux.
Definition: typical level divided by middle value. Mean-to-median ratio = 1.00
